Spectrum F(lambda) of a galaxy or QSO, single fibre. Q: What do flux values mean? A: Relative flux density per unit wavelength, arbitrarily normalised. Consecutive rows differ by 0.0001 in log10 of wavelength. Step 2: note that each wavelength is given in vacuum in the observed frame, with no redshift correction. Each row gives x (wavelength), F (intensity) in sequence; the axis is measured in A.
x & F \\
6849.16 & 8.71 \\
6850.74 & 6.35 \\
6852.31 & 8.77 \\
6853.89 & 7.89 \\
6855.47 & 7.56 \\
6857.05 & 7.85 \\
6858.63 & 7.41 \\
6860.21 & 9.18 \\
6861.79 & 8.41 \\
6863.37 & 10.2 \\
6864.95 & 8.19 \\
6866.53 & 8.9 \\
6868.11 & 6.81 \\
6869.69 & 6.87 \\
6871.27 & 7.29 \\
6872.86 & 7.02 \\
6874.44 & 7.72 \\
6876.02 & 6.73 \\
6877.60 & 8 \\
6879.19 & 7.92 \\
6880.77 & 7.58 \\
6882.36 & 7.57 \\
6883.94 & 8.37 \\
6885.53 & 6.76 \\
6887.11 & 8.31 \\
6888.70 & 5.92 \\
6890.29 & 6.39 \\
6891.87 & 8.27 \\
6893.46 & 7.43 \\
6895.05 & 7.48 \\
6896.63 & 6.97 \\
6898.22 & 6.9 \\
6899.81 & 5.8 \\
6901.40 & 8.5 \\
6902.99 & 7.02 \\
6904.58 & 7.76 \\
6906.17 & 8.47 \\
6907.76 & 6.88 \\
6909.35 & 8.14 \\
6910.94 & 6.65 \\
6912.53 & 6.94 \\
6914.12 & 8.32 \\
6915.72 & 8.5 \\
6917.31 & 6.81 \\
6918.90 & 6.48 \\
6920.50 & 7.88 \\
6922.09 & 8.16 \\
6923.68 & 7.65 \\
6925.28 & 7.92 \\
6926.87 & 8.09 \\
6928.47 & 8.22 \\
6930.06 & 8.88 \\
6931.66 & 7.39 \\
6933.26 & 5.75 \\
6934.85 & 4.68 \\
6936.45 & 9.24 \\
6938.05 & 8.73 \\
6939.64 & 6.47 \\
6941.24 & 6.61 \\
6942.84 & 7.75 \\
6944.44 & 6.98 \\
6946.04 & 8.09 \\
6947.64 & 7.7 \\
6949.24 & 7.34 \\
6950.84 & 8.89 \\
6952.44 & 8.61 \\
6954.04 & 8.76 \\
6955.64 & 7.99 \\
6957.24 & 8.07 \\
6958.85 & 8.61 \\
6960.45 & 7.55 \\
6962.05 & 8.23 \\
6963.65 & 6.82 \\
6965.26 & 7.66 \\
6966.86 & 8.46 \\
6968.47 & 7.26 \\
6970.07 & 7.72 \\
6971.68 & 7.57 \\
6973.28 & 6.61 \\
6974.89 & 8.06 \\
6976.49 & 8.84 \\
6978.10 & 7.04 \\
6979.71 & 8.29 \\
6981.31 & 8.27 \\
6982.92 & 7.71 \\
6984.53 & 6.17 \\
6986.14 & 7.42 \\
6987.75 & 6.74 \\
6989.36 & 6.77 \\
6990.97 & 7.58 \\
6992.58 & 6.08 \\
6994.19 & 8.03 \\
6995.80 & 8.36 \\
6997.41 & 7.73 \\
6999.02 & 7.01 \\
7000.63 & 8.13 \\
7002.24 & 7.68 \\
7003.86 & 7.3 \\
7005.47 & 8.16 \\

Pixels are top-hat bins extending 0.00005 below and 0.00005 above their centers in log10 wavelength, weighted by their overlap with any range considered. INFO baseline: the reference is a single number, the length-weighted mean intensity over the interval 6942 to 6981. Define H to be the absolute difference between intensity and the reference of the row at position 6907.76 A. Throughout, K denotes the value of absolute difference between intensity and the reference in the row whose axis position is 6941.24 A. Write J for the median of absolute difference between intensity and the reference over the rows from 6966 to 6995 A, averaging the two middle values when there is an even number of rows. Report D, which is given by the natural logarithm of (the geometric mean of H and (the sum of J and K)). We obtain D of 0.29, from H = 1.0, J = 0.5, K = 1.3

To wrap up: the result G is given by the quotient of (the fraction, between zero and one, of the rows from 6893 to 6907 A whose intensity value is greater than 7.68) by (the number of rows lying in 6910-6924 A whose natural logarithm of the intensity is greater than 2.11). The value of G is 0.167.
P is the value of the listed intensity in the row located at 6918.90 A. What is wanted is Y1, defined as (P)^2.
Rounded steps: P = 6.48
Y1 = 42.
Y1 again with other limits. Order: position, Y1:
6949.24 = 54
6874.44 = 60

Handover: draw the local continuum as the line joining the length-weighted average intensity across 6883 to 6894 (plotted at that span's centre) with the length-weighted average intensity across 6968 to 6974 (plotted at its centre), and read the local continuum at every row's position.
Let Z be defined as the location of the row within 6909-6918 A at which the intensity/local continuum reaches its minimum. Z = 6910.94 A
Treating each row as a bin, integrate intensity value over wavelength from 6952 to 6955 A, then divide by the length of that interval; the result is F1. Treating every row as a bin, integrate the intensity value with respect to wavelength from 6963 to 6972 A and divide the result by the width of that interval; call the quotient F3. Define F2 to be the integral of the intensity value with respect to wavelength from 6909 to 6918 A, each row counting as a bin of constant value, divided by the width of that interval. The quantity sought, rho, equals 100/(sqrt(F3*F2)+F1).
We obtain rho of 6.2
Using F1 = 8.66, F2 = 7.5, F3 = 7.59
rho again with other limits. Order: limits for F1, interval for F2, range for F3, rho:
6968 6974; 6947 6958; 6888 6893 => 6.7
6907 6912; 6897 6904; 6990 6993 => 7.0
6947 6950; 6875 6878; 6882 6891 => 6.8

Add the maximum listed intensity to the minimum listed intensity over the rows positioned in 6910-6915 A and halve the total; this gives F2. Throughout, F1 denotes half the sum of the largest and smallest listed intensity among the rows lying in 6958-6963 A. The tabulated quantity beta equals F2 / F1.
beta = 0.93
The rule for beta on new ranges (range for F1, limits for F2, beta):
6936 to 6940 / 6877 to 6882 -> 0.99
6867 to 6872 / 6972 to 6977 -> 1.10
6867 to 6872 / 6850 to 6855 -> 1.07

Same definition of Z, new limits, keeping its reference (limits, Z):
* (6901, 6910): 6907.76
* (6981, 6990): 6984.53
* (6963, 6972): 6963.65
